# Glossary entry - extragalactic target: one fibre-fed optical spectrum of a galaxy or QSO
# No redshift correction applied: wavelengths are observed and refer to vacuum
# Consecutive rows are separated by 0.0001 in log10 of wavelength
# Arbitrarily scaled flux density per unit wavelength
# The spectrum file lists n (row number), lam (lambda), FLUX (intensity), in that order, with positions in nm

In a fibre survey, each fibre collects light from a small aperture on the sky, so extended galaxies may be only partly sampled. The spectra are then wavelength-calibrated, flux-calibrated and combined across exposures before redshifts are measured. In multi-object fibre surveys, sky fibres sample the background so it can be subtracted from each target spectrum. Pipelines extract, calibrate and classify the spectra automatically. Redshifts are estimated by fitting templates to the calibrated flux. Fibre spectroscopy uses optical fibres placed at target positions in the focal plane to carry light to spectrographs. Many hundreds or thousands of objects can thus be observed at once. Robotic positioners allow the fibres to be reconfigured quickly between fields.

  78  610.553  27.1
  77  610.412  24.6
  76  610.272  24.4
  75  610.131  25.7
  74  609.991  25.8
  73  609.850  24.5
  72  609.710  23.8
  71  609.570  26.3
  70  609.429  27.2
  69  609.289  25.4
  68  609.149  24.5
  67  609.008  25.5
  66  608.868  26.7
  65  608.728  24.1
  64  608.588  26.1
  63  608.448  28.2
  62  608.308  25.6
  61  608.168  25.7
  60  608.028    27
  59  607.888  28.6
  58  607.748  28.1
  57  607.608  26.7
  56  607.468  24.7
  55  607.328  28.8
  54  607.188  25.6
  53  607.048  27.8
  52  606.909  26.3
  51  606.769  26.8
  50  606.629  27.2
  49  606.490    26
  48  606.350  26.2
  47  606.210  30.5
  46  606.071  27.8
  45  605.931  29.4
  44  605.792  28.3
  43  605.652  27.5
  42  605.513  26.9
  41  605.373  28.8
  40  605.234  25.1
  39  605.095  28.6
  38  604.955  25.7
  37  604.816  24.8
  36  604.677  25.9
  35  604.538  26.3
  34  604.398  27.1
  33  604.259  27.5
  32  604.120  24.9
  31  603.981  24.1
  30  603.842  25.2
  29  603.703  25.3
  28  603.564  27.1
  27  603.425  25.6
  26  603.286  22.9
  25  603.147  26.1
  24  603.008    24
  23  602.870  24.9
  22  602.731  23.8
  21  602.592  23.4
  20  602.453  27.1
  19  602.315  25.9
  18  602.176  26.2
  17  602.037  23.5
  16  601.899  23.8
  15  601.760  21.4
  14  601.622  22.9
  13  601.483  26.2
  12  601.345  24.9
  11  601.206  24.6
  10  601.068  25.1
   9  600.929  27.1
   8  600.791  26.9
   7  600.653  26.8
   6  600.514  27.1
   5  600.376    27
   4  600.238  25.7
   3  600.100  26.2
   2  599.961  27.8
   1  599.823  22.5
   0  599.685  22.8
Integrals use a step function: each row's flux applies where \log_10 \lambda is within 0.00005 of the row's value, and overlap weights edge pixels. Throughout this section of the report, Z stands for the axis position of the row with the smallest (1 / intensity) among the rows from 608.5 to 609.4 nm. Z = 608.868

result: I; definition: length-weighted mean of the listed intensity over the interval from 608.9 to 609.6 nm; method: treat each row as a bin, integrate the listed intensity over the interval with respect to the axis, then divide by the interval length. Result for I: 25.8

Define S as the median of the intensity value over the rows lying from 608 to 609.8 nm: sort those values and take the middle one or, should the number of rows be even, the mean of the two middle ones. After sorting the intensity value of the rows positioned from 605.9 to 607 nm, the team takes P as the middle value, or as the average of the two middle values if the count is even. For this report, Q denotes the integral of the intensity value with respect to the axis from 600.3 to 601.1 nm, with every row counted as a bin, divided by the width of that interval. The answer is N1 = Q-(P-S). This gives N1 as 25.4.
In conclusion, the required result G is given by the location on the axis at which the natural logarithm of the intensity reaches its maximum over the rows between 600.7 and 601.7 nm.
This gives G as 600.929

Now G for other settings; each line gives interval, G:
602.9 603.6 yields 603.564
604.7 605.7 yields 605.373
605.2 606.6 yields 606.210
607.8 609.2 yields 607.888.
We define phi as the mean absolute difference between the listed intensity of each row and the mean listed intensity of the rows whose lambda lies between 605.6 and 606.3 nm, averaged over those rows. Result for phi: 1.0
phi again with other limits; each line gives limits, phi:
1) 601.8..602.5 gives 1.3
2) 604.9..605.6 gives 1.3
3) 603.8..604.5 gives 1.2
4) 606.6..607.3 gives 0.6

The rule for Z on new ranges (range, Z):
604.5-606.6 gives 606.210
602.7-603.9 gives 603.564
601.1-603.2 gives 602.453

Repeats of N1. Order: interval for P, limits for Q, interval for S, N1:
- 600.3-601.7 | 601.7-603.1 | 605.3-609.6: 24.8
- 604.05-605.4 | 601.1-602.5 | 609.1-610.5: 23.5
